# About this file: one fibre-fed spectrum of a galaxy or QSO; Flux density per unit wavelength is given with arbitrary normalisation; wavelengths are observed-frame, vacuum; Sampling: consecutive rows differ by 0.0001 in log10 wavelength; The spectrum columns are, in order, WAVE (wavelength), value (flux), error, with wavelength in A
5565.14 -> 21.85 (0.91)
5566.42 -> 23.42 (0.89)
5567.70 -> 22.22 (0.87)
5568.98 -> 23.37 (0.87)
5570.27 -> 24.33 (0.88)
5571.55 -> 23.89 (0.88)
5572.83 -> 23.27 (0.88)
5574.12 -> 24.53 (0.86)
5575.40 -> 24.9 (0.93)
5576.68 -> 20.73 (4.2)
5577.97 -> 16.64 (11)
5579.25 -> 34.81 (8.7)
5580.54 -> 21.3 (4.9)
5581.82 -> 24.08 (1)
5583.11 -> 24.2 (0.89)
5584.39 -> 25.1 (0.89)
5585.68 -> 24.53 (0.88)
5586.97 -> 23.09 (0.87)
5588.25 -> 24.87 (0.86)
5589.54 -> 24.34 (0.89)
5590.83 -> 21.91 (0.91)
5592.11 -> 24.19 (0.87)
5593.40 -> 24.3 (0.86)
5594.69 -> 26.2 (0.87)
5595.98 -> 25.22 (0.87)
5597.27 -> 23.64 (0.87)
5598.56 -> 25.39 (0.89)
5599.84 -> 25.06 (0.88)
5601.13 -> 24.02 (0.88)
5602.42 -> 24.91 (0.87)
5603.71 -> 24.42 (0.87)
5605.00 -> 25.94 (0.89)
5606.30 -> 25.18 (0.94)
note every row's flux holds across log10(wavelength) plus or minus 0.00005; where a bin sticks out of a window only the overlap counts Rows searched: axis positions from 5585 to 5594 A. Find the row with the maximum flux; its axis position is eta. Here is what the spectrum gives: 5588.25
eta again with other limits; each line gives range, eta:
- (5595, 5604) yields 5598.56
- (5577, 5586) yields 5579.25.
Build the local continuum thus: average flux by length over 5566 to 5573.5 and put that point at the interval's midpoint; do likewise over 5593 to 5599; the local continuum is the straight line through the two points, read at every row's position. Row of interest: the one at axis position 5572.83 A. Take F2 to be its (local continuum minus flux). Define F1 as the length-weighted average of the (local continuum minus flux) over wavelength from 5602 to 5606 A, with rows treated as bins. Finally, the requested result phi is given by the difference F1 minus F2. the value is -0.02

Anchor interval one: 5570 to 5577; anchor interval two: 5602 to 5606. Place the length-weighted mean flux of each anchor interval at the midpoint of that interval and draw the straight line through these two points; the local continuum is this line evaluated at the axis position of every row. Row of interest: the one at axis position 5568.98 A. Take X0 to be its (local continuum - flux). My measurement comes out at 0.2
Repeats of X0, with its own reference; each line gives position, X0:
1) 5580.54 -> 2.7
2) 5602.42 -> 0.1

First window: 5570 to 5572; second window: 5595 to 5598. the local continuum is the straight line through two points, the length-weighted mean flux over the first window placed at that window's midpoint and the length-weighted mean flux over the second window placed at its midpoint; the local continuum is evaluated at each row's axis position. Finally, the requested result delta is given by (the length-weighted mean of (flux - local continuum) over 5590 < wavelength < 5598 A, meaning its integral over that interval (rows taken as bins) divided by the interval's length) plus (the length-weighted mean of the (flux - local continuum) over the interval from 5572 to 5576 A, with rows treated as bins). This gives -0.3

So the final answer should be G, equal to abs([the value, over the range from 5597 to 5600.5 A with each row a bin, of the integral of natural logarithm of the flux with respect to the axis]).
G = 11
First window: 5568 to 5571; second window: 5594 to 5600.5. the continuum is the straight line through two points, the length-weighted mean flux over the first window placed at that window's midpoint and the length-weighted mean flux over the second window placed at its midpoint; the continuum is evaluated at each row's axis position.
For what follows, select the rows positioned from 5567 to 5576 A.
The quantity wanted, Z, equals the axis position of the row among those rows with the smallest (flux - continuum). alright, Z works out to 5567.70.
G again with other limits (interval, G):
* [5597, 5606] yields 29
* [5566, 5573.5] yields 24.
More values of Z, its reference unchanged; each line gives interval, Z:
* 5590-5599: 5590.83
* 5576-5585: 5577.97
